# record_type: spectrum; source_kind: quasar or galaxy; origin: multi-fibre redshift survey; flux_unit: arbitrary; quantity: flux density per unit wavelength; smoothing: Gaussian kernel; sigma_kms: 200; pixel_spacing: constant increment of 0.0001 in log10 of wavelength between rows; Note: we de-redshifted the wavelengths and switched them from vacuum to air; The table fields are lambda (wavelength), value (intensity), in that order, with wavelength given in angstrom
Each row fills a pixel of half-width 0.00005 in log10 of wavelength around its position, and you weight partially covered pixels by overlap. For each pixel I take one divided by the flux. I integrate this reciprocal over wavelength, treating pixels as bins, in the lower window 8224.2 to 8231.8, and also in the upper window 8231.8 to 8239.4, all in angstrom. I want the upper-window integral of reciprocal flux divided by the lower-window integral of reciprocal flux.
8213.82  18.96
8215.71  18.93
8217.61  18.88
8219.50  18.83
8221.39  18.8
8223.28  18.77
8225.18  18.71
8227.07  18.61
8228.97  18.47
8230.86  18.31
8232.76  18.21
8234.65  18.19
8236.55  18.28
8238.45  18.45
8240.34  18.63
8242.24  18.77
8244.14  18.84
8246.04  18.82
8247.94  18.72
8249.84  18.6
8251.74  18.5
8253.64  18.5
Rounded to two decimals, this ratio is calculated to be 1.01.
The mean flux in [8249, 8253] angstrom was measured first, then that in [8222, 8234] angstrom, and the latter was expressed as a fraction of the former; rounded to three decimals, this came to 0.998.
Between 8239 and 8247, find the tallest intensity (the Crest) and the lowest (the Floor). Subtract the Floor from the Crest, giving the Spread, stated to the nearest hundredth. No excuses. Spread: 0.21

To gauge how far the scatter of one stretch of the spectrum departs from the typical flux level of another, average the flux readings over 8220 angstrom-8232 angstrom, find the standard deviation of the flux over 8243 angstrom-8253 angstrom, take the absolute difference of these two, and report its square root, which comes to 4.30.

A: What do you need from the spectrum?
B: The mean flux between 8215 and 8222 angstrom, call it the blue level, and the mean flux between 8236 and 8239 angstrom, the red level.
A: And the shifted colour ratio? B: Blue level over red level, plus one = 2.03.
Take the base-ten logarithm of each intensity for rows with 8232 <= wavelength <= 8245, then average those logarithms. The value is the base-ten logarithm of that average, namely 0.103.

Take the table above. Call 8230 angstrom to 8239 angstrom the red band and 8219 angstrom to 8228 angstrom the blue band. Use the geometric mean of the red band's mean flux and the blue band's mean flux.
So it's 18.5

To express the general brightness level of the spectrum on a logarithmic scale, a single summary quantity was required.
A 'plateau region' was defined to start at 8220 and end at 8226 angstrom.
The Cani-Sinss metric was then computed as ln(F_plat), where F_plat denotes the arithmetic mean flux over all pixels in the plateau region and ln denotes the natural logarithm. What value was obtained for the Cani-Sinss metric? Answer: 2.932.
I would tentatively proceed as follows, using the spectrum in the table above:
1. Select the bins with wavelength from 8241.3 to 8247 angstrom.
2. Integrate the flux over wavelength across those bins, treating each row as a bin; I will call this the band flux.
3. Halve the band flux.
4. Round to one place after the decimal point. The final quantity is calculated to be 53.6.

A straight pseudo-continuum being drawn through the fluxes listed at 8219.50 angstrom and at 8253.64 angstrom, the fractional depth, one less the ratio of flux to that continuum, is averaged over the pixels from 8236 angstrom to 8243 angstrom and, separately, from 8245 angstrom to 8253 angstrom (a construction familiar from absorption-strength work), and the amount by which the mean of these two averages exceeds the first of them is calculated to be -0.006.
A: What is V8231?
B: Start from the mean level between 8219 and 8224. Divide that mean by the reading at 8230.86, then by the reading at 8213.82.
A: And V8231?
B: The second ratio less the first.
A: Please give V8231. -0.035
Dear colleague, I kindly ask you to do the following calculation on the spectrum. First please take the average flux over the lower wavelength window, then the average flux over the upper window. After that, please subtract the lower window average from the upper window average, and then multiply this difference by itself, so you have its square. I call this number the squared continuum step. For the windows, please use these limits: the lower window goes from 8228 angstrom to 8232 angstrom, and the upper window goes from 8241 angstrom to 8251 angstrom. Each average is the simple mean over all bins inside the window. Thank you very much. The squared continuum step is 0.13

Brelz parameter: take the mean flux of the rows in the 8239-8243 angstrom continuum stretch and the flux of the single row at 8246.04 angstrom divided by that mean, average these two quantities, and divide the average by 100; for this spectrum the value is 0.0985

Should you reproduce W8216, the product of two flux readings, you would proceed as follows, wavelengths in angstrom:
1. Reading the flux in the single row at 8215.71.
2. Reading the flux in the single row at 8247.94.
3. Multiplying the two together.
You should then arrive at 354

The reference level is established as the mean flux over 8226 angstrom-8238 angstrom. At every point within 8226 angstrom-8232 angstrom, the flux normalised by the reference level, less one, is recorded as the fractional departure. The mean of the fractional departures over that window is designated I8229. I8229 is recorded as 0.006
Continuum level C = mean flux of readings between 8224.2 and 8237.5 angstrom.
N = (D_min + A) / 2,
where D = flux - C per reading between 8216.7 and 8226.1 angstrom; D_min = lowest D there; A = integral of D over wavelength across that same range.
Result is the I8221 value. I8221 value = 2.1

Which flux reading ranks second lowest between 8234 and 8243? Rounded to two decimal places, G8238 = 18.28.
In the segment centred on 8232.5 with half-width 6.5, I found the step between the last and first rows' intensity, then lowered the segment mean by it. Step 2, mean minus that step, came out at 18.5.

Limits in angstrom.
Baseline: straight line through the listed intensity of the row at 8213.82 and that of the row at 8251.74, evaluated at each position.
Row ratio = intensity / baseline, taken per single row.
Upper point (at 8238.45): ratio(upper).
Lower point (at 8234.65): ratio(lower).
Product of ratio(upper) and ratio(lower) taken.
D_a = 0.96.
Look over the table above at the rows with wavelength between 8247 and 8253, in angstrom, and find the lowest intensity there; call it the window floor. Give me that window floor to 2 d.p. 18.50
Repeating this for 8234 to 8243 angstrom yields 18.19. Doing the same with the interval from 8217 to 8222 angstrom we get 18.80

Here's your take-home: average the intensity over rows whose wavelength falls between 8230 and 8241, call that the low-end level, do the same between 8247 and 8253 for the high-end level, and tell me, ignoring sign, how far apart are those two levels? 0.26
